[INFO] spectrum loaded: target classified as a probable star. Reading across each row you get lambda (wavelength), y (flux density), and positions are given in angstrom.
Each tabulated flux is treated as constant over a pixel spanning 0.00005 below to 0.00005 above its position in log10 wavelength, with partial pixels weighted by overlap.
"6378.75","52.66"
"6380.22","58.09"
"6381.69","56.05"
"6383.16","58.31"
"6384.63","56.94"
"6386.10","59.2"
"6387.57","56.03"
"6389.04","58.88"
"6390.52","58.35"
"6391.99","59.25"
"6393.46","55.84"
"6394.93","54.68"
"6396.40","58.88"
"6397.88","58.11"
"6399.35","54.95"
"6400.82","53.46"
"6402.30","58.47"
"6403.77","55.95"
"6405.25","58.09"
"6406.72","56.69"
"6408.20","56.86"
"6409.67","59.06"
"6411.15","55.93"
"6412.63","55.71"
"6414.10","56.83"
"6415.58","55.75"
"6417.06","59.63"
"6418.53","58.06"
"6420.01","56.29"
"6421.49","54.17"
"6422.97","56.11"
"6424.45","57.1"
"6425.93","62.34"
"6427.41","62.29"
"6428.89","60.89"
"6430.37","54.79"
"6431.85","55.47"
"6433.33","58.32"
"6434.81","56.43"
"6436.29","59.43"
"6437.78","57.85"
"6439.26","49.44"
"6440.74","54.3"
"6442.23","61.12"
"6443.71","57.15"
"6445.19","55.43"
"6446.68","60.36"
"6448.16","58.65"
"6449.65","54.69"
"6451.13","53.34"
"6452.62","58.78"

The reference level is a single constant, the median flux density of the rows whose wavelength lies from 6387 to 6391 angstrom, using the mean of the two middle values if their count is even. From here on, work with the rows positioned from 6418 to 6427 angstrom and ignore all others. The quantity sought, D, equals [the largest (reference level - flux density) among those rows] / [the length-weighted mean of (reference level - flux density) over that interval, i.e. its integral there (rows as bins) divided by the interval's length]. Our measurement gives 5.0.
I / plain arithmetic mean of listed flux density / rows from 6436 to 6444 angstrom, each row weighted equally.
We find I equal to 56.5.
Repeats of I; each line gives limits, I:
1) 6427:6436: 58.0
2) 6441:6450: 57.9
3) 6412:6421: 57.0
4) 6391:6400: 57.0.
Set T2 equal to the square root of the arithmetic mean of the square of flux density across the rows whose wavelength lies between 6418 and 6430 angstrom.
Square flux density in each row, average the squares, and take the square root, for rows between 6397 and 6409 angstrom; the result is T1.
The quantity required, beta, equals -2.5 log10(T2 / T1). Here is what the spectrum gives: -0.036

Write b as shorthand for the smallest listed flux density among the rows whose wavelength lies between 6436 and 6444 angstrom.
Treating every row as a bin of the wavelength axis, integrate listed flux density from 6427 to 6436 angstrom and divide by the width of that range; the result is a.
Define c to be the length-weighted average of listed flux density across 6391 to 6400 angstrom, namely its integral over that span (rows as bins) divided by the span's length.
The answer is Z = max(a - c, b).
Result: 49.4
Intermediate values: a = 58.0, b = 49.44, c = 57.0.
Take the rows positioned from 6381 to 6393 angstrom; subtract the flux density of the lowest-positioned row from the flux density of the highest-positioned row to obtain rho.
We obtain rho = 3.2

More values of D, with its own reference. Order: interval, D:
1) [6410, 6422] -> 2.5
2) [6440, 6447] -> 4.8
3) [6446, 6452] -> 3.2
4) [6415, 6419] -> 5.5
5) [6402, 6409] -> 2.0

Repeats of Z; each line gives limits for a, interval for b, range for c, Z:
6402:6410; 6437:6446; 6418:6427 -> 49.4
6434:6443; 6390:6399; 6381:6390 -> 54.7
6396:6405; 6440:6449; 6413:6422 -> 54.3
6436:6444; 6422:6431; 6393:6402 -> 54.8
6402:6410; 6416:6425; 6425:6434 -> 54.2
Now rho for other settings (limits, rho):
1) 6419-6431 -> -1.5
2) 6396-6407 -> -2.2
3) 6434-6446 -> -1.0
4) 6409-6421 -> -2.8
